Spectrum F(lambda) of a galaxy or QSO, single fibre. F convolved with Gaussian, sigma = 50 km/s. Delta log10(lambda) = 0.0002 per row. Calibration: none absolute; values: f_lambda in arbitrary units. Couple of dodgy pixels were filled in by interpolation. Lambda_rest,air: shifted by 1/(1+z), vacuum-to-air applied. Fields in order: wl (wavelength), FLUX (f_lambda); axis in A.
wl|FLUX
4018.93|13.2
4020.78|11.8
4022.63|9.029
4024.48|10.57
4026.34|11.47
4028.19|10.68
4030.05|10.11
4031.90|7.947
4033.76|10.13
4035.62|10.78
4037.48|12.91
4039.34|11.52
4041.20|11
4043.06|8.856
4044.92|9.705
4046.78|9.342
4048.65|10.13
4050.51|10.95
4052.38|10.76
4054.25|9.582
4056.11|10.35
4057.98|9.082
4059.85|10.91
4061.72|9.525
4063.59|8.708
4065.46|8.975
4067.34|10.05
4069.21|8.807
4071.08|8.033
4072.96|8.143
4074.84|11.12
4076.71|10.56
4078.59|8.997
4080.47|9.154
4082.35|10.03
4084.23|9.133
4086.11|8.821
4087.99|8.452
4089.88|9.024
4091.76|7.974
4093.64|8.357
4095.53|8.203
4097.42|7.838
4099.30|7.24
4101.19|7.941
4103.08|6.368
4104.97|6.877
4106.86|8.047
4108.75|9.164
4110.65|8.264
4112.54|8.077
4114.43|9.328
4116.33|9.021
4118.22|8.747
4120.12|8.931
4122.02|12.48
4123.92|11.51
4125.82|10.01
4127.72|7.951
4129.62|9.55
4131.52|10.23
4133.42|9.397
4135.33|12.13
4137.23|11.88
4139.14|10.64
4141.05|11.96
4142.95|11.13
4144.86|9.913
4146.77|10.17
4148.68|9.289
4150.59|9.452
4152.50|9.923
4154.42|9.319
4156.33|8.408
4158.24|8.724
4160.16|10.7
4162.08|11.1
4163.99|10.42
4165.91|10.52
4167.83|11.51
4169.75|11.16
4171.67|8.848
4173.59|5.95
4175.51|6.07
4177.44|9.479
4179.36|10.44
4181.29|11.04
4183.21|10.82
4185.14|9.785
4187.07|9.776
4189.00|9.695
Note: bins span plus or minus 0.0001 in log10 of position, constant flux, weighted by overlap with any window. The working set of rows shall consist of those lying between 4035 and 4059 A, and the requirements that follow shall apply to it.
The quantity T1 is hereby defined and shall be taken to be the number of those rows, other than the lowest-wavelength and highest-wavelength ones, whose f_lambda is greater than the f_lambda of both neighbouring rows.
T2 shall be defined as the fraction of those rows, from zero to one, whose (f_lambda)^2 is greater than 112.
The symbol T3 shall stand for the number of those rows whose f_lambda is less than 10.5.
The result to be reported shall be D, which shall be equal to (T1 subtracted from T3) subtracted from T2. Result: -3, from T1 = 4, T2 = 0.46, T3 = 7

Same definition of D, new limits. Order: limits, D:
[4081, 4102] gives -9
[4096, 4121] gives -10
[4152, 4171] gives -3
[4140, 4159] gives -6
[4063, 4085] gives -7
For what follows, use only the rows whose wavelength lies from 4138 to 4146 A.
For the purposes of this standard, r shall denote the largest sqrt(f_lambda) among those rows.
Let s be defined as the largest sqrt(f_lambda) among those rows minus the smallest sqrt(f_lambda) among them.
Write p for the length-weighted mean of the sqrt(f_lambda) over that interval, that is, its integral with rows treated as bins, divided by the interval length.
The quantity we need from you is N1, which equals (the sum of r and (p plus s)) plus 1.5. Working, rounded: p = 3.30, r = 3.46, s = 0.31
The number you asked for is 8.57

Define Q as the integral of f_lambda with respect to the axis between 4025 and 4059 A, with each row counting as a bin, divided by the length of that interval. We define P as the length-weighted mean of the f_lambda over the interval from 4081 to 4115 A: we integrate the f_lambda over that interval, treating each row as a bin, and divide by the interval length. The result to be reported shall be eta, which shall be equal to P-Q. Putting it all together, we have -2.0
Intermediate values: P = 8.3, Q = 10.3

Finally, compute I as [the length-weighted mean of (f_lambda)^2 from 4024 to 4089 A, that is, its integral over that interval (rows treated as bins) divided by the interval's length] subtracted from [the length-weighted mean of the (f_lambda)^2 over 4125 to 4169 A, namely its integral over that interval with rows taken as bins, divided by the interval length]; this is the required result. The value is 7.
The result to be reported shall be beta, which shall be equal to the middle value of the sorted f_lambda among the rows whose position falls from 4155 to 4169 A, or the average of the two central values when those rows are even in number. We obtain 10.5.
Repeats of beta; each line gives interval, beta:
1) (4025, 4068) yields 10.1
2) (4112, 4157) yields 9.7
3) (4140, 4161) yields 9.9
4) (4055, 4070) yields 9.3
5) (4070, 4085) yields 9.1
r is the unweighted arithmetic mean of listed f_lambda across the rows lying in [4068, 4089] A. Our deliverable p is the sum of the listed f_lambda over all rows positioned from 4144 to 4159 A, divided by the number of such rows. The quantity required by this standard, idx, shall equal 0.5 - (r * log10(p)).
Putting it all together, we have -8.5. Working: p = 9.4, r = 9.2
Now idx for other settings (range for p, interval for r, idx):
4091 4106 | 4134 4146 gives -9.4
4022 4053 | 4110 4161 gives -9.5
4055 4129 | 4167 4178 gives -7.9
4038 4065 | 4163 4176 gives -8.7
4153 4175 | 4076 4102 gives -8.1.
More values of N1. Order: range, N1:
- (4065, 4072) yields 8.00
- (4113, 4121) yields 7.64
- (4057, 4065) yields 8.24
